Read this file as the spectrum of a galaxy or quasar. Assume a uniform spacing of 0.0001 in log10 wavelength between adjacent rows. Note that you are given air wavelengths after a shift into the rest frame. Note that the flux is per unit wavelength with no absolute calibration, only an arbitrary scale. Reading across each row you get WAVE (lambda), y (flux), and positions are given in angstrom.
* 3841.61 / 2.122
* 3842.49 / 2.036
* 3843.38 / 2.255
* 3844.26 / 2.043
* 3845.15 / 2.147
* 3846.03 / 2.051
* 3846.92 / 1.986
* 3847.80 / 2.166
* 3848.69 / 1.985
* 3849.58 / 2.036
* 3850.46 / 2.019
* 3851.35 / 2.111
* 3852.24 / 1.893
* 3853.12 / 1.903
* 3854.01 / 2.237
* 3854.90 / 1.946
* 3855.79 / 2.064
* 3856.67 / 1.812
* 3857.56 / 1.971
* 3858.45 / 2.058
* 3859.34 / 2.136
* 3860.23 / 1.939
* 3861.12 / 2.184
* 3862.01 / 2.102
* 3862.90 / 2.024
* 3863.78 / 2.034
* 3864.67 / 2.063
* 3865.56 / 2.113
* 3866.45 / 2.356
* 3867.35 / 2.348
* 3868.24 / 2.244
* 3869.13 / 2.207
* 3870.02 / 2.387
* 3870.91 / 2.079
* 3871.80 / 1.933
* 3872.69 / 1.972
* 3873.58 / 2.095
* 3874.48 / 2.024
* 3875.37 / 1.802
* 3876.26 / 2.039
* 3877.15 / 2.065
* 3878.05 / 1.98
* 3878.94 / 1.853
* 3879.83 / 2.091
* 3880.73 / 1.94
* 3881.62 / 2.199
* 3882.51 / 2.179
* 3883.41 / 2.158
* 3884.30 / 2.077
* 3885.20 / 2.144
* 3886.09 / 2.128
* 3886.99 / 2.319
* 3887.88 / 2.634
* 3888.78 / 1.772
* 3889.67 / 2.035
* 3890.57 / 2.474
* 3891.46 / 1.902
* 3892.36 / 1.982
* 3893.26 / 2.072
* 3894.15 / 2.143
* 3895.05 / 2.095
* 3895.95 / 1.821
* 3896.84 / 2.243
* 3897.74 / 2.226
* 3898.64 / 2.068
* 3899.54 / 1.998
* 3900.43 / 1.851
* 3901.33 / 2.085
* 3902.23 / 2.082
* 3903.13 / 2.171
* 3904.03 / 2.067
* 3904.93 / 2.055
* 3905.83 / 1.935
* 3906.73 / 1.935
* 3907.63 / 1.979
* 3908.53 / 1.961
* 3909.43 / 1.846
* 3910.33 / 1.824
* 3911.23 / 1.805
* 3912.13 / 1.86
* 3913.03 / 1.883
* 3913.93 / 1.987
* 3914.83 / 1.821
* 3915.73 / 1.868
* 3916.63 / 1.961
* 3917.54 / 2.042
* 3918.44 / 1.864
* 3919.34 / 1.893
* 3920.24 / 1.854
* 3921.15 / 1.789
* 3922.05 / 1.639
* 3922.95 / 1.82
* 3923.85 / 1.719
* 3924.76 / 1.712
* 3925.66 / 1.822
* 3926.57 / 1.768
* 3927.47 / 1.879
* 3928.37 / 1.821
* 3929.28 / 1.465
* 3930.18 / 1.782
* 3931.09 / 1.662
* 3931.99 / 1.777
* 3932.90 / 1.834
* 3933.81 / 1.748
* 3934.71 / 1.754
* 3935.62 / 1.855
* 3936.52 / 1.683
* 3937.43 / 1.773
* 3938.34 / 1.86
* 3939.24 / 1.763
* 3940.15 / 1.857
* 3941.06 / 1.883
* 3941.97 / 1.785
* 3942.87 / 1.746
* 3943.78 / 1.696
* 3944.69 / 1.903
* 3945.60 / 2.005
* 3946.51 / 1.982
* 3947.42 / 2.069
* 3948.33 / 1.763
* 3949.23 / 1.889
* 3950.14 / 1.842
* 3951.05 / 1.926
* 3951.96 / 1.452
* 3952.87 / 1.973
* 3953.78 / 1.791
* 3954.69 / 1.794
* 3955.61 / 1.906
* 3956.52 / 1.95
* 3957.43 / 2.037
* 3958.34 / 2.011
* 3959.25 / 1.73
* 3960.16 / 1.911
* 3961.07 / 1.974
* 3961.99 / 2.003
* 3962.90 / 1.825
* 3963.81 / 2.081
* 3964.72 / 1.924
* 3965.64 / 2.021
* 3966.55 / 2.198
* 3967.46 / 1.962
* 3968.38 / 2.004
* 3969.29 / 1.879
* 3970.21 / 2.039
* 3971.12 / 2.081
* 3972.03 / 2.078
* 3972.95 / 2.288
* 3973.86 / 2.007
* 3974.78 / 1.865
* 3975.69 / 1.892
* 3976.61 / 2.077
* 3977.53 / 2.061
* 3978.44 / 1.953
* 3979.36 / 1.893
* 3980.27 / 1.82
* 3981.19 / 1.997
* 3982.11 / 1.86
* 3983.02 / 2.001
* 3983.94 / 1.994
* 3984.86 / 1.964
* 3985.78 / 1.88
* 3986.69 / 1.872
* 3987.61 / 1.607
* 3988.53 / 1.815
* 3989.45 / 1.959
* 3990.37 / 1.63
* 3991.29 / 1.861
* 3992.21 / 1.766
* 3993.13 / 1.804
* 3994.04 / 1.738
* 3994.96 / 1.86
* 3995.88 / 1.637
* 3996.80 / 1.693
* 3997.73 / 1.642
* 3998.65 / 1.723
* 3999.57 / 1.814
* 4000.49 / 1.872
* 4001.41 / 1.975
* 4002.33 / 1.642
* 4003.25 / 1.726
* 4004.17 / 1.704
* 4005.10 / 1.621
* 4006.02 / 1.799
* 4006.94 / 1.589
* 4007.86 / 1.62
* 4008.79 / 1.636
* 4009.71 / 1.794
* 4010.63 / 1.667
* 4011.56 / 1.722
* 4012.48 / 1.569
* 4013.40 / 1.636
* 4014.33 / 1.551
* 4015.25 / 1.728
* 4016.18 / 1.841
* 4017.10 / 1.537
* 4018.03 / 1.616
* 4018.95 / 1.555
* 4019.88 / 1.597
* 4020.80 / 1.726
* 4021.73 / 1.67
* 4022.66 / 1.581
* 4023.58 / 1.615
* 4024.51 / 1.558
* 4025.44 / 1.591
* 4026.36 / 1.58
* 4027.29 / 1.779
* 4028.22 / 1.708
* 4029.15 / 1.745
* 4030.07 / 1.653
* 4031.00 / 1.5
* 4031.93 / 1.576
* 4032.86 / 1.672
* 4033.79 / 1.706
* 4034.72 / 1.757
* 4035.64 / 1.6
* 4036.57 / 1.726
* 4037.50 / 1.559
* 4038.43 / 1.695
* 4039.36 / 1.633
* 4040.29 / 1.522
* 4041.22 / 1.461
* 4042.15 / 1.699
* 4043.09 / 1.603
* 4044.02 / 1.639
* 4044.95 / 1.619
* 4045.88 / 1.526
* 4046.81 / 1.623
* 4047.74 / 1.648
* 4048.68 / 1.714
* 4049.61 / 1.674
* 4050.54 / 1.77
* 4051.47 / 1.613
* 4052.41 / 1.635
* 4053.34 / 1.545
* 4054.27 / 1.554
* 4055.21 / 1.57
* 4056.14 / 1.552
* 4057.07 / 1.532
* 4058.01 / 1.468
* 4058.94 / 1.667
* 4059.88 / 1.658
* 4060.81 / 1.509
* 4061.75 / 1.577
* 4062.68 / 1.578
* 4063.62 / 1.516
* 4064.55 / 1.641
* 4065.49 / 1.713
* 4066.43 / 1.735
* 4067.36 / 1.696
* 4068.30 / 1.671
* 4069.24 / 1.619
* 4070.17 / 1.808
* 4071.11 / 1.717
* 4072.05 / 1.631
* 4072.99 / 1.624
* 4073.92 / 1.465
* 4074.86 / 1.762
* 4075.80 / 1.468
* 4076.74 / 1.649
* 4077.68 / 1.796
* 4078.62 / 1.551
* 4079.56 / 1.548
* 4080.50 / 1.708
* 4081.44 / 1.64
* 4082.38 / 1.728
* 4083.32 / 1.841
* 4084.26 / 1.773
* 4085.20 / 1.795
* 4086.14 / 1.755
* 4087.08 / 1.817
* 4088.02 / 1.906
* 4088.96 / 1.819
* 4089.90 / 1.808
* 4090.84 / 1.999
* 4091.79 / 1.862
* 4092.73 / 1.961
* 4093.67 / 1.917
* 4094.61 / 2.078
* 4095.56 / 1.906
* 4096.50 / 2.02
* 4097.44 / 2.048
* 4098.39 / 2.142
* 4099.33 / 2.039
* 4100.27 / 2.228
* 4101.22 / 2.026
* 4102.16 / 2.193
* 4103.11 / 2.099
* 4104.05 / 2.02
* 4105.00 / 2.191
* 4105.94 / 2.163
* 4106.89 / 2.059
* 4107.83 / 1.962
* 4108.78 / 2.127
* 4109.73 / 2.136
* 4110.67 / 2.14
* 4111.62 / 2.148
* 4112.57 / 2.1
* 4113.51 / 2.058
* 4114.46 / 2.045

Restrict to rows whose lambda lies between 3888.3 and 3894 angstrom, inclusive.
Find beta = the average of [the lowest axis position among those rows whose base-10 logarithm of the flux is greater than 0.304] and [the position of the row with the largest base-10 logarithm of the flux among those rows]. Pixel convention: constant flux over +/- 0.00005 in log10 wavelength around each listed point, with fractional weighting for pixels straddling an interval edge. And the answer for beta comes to 3890.1 angstrom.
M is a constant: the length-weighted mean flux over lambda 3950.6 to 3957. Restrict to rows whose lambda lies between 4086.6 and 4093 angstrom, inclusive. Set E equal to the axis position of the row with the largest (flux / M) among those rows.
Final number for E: 4090.84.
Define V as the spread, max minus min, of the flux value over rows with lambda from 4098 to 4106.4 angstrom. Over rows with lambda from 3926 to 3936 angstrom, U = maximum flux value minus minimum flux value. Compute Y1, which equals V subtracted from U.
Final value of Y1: 0.21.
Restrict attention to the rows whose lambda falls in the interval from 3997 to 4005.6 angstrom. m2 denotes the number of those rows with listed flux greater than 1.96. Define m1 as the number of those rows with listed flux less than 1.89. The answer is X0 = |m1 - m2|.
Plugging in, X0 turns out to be 7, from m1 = 8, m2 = 1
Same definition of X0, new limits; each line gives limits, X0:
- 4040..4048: 9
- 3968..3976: 4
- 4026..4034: 9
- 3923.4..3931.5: 9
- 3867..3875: 8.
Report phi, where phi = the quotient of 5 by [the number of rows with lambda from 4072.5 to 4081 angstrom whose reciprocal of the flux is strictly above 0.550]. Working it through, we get 0.6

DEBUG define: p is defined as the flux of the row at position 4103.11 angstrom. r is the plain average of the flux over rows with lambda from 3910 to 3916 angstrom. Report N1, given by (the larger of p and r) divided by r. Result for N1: 1.13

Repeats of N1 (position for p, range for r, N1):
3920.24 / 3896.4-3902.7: 1.00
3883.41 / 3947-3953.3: 1.17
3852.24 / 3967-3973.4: 1.00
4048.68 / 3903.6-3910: 1.00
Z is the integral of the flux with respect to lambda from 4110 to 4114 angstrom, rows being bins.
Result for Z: 8.5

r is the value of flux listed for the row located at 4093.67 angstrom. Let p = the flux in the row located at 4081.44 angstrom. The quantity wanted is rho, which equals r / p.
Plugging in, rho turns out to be 1.17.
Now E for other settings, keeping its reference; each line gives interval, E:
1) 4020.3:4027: 4020.80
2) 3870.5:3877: 3873.58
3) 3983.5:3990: 3983.94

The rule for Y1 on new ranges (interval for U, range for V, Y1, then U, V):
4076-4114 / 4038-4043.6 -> 0.44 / 0.68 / 0.24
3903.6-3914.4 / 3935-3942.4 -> 0.06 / 0.26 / 0.20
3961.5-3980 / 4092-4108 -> 0.14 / 0.46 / 0.32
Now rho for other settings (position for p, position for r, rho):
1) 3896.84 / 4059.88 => 0.74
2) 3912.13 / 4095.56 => 1.02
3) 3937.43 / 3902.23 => 1.17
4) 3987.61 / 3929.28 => 0.91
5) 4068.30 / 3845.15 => 1.28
